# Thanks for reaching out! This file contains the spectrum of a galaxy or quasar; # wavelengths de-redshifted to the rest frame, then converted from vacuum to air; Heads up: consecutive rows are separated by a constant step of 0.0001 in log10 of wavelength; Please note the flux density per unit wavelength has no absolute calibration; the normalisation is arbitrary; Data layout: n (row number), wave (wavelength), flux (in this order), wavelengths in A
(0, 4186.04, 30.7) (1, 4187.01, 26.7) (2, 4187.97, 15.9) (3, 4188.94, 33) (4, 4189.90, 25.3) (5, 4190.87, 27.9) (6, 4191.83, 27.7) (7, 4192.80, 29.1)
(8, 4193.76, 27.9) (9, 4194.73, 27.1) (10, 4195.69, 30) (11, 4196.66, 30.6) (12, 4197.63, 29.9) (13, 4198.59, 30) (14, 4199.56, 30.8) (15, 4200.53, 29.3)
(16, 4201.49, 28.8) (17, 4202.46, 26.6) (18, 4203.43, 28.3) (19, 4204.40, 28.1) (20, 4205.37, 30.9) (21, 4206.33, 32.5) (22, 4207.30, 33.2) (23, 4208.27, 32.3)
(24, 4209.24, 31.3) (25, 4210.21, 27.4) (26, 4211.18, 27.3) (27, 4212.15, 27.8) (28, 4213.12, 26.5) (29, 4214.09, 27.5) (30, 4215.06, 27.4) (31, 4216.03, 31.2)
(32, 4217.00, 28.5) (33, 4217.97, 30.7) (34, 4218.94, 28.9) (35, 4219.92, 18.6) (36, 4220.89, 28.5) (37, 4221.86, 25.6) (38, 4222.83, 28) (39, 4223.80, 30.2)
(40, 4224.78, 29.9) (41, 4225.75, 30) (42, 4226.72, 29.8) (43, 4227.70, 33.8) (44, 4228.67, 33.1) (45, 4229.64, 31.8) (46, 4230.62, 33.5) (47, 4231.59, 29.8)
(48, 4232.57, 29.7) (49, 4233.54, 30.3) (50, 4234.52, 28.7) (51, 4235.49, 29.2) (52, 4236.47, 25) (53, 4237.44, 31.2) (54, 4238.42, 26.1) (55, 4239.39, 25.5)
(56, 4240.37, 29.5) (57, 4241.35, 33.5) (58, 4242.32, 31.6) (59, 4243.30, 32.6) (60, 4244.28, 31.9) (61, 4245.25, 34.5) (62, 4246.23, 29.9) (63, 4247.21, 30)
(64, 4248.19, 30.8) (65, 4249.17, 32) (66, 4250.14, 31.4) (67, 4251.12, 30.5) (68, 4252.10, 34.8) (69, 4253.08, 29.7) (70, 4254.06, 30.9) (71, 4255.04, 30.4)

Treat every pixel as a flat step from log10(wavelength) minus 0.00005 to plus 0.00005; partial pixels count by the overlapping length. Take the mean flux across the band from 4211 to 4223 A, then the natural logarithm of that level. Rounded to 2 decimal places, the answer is 3.31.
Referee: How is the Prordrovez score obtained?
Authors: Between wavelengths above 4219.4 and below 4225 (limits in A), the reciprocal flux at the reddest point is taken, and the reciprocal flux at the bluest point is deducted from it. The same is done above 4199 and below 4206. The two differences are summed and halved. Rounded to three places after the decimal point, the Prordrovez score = -0.010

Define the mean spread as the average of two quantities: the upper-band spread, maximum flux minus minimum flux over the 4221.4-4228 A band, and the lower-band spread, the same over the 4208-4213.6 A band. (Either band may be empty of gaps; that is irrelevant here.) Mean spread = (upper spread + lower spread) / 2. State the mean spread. 7.0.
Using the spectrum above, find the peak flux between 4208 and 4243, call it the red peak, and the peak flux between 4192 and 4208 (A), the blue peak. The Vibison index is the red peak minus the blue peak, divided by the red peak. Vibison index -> 0.018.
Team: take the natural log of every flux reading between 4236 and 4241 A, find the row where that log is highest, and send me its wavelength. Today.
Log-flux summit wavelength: 4237.44 A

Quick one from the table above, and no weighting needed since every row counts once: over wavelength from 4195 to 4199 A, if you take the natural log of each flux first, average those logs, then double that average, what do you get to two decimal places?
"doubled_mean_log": 6.81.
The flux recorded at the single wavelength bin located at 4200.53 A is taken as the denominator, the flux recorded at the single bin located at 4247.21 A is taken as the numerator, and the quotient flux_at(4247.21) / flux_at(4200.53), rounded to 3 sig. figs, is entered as 1.02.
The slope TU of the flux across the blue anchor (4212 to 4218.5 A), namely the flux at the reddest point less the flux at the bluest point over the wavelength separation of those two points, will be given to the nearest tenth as 0.5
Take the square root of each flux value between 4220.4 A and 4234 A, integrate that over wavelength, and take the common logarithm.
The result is 1.87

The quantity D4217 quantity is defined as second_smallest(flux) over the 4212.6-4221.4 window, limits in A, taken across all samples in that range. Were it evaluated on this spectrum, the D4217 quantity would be 26.5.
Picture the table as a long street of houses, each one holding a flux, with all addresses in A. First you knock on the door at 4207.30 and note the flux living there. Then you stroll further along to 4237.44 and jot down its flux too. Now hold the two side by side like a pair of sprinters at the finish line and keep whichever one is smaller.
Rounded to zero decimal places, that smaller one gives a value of 31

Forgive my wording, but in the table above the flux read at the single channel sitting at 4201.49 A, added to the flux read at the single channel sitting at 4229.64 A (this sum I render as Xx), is 60.6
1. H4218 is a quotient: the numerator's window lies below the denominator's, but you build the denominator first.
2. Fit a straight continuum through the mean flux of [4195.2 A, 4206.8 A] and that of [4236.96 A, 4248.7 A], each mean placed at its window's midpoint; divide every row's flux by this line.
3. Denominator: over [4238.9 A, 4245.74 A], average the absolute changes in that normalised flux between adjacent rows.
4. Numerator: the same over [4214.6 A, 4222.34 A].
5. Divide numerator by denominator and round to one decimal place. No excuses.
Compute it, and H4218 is 2.1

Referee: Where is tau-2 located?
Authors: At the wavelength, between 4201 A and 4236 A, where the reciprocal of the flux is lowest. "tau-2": 4227.70 A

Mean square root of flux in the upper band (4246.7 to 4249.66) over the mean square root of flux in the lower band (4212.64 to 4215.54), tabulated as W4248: 1.07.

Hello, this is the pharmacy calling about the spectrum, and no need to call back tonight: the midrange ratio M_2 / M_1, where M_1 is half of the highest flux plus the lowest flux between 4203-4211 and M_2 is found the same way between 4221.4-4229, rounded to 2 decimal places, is 0.98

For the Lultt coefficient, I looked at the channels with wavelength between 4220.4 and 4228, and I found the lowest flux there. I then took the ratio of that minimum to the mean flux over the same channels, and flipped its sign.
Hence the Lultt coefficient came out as -0.87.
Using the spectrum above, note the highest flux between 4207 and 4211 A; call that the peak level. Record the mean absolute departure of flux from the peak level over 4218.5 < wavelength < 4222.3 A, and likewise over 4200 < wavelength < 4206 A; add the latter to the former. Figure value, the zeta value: 12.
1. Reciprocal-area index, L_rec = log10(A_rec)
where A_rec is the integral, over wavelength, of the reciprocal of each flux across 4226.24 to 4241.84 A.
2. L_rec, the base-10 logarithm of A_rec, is -0.281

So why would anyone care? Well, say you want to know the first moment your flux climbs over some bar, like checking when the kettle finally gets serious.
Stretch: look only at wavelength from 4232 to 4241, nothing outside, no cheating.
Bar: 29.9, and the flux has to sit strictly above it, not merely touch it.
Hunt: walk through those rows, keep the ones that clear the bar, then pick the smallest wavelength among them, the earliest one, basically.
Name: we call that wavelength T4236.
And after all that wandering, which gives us 4233.54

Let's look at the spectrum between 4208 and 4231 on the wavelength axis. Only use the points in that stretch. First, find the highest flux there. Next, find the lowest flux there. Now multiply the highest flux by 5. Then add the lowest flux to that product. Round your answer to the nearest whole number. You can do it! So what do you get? 188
